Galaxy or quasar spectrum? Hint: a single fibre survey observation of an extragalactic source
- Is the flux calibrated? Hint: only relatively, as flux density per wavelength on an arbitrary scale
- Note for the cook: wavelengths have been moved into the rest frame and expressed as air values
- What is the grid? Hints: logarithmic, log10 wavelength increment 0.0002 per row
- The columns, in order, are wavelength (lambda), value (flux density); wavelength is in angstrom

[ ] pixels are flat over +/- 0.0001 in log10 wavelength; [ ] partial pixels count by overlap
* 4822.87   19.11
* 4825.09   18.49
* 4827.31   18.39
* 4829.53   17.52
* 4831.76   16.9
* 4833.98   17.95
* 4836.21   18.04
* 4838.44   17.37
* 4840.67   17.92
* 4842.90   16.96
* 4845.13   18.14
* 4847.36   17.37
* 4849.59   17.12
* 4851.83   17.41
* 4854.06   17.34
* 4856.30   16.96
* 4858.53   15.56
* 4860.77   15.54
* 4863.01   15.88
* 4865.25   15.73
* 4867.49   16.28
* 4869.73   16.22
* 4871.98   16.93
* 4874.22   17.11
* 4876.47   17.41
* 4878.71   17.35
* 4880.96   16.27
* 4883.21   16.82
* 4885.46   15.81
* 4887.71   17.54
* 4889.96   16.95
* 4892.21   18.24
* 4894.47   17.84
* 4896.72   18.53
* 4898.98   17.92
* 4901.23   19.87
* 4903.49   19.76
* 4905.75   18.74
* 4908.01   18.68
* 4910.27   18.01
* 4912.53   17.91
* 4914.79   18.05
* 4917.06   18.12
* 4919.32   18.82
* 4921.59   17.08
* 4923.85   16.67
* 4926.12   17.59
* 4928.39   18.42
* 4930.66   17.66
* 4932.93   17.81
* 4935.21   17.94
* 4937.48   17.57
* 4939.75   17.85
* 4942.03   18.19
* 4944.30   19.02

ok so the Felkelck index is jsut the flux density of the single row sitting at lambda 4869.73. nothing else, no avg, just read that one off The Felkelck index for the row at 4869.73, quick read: 16.22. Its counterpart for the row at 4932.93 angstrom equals 17.81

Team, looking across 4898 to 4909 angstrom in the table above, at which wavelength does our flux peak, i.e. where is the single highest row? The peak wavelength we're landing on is 4901.23 angstrom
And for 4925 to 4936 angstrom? 4928.39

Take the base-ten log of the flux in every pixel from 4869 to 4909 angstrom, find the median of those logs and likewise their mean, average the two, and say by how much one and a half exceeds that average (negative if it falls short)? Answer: 0.256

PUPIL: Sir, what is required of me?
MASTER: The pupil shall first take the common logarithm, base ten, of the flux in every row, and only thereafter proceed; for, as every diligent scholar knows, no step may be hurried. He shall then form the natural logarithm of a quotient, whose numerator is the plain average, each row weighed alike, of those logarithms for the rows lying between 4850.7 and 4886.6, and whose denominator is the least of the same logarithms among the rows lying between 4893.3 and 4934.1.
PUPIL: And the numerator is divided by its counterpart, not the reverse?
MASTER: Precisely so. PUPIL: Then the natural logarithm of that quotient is 0.00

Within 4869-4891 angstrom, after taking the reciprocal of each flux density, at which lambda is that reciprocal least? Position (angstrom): 4887.71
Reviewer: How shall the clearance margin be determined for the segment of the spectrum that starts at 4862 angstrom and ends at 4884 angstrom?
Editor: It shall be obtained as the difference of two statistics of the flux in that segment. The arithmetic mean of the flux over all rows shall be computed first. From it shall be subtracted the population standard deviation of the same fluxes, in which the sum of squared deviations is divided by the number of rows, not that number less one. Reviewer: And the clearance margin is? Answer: 16.0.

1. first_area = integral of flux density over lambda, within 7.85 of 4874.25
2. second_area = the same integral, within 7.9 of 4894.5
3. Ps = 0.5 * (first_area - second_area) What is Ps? -11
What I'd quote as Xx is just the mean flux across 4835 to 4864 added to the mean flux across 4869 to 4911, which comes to 34.7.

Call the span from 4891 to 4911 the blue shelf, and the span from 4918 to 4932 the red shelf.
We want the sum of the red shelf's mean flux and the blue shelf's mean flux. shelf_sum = 36.3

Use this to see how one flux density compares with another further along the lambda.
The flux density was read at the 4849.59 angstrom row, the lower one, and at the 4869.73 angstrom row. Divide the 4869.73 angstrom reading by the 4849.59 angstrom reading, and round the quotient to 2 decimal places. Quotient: 0.95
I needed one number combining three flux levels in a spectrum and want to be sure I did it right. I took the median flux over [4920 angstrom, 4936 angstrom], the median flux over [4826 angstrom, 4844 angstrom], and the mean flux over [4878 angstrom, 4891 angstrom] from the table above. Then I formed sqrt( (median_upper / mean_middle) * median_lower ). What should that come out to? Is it 4.32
